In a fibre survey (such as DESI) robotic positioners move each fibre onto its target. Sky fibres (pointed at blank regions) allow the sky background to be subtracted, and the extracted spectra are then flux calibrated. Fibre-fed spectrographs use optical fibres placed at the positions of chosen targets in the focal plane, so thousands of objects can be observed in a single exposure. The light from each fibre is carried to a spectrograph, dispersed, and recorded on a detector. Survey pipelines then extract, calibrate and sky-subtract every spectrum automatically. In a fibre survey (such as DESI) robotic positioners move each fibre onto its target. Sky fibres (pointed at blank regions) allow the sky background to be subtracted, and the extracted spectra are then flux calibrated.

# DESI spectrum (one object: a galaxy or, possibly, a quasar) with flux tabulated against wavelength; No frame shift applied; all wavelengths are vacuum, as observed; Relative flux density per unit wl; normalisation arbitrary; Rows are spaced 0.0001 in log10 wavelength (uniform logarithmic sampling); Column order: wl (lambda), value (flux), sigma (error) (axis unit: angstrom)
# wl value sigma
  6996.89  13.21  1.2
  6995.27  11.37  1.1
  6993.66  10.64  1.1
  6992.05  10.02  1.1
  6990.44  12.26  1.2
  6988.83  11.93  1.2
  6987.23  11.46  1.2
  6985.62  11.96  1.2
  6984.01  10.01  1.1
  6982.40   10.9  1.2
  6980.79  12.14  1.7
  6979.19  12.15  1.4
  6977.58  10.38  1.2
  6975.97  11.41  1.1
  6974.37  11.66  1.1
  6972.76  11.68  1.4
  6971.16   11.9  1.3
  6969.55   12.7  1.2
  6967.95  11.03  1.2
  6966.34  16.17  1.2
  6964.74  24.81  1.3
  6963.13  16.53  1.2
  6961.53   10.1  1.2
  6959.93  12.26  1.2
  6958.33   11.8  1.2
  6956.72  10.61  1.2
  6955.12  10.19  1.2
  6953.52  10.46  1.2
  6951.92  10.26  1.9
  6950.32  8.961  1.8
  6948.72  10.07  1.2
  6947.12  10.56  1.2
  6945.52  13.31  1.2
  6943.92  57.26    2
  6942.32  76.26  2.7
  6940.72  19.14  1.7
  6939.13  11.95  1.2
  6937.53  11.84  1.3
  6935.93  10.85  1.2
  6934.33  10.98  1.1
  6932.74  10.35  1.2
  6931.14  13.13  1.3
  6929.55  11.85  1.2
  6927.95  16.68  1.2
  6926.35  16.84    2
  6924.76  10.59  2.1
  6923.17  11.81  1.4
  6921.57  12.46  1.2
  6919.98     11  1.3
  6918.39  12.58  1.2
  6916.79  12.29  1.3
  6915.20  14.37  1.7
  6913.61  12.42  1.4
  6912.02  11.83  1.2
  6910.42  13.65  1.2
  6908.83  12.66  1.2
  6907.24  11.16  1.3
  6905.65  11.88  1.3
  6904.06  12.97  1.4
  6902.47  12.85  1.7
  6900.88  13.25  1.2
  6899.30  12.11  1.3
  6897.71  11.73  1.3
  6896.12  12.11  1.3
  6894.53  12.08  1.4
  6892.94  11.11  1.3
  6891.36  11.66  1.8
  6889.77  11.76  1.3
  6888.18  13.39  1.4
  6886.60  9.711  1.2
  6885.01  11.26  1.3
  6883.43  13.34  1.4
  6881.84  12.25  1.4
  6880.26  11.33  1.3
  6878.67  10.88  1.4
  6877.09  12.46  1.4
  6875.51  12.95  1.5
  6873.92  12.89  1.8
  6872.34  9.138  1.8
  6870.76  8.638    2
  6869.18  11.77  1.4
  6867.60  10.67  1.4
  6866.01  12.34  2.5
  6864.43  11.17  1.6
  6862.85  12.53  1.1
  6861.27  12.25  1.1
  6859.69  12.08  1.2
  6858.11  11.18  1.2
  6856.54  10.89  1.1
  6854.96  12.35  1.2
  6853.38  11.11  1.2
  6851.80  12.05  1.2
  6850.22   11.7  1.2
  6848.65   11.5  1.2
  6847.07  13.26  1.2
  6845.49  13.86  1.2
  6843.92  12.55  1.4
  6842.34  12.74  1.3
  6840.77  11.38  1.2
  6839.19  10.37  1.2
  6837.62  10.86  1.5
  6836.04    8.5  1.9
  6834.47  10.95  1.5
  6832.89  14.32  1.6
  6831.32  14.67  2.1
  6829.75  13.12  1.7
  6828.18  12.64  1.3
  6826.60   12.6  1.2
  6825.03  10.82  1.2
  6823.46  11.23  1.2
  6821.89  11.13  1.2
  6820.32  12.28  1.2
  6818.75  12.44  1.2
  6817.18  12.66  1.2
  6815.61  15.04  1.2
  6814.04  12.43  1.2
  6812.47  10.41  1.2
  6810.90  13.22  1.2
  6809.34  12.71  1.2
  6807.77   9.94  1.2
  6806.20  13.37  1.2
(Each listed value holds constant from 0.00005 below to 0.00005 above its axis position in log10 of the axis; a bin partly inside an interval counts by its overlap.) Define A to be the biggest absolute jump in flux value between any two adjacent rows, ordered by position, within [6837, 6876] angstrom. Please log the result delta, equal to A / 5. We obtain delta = 0.8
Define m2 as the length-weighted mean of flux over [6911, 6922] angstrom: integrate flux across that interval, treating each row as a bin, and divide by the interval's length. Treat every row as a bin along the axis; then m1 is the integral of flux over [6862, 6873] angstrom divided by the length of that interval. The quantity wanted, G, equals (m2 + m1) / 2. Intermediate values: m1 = 10.9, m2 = 12.4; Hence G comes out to 11.7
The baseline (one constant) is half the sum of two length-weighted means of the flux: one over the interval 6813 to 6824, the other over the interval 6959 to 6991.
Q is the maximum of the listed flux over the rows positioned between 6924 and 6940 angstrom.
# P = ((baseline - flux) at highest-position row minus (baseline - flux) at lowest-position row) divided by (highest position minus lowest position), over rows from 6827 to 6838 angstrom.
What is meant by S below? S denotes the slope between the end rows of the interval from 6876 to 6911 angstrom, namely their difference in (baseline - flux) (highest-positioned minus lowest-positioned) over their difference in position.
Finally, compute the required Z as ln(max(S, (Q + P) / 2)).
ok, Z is 2.1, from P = 0.19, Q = 16.84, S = -0.04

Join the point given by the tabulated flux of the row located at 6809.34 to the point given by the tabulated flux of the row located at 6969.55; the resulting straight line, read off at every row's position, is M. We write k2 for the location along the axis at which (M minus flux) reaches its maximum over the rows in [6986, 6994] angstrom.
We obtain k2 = 6992.05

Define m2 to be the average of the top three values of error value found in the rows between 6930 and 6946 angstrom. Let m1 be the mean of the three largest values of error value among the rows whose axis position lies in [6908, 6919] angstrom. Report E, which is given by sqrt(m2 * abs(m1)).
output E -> 1.77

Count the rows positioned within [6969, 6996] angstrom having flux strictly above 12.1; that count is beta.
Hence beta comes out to 4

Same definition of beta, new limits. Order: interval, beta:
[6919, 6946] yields 8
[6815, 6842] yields 9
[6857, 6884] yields 8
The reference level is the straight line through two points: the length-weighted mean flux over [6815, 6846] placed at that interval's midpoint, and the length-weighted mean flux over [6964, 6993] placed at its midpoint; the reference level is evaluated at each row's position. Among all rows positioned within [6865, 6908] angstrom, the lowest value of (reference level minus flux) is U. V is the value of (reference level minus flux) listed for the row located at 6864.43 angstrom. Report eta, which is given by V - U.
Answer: 2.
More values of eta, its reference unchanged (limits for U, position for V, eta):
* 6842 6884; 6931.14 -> 1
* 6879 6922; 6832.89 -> 0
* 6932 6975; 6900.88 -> 63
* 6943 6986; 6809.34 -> 44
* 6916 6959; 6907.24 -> 65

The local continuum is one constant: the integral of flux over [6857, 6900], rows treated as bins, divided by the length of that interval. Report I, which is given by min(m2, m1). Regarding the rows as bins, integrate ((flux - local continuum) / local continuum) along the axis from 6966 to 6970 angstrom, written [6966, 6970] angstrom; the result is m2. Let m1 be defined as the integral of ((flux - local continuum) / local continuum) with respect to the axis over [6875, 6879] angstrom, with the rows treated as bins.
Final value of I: 0.2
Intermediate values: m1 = 0.18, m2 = 0.5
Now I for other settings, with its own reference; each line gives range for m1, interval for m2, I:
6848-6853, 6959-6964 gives 0.0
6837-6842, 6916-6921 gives -0.3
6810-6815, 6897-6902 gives 0.2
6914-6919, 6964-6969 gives 0.6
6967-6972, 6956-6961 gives -0.1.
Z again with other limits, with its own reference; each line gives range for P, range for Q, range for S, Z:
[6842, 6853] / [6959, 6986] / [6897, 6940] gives 2.5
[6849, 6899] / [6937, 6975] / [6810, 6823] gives 3.6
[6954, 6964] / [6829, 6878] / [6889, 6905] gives 1.9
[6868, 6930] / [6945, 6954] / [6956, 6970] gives 1.9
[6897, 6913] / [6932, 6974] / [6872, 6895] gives 3.6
